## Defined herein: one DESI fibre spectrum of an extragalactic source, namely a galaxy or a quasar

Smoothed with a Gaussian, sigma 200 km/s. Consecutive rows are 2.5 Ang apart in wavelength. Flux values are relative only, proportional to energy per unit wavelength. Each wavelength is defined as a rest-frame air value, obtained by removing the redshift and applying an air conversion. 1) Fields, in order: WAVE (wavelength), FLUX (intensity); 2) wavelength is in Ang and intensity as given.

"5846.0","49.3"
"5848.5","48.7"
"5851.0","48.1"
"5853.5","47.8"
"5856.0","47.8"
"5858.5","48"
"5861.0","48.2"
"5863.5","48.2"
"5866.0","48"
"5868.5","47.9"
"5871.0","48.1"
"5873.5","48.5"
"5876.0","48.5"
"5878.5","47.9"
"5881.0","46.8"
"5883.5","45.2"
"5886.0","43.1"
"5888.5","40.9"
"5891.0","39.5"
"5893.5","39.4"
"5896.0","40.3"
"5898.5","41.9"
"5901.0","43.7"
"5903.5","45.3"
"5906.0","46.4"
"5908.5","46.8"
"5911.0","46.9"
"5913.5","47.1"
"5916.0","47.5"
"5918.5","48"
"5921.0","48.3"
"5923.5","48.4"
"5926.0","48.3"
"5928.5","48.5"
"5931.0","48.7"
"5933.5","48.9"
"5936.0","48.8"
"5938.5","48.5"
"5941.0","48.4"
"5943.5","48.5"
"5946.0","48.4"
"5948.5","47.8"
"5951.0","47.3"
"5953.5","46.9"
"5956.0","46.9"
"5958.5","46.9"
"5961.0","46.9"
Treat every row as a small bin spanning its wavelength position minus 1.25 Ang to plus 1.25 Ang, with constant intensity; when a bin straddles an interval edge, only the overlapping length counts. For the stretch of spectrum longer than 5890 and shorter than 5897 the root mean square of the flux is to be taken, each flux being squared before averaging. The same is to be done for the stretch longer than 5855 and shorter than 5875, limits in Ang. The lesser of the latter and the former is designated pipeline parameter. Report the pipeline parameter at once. 39.7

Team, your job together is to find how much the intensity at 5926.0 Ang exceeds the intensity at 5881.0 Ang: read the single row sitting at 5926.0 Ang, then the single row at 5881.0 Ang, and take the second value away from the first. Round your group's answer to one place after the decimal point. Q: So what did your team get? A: 1.5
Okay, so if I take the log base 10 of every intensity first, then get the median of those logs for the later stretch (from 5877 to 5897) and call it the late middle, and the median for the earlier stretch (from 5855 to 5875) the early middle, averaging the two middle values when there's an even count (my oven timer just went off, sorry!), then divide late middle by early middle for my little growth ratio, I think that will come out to 0.97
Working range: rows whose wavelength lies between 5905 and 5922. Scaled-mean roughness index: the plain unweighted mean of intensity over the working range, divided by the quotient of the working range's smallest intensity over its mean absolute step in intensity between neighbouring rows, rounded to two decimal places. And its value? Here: 0.32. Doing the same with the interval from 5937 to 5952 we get 0.29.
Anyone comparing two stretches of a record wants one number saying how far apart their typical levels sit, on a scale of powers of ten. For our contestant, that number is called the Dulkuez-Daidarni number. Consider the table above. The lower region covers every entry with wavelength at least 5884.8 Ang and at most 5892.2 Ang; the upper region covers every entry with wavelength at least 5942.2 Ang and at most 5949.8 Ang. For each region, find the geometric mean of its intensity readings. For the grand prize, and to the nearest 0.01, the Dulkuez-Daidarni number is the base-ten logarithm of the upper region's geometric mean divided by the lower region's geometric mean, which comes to 0.07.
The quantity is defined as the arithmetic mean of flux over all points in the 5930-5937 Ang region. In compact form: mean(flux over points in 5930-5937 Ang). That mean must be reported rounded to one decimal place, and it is 48.8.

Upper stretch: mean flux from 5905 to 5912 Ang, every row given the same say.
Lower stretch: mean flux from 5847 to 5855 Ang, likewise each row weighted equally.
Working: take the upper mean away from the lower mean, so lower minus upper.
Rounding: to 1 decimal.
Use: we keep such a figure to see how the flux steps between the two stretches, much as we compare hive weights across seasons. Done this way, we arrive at 1.5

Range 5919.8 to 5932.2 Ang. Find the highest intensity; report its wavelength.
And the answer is 5931.0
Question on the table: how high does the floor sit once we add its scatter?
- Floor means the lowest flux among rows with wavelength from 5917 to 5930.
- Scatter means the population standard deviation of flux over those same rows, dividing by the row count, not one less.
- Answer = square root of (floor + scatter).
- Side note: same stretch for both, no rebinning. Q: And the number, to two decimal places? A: 6.94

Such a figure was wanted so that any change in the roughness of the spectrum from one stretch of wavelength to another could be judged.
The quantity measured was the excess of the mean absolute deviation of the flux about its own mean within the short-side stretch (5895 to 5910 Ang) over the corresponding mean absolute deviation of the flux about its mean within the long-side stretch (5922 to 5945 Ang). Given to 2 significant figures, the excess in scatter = 1.9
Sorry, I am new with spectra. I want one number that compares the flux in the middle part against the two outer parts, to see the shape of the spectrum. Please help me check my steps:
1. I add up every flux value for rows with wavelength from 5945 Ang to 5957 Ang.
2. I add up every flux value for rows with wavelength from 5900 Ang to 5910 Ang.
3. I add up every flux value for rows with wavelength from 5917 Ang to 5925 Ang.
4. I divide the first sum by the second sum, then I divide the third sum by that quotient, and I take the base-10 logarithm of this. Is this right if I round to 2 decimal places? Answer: 2.05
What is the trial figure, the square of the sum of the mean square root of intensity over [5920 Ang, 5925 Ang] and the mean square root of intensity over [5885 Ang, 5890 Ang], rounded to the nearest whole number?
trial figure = 180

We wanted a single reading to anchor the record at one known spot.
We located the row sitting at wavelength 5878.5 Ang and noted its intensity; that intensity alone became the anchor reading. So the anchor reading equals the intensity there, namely 47.9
